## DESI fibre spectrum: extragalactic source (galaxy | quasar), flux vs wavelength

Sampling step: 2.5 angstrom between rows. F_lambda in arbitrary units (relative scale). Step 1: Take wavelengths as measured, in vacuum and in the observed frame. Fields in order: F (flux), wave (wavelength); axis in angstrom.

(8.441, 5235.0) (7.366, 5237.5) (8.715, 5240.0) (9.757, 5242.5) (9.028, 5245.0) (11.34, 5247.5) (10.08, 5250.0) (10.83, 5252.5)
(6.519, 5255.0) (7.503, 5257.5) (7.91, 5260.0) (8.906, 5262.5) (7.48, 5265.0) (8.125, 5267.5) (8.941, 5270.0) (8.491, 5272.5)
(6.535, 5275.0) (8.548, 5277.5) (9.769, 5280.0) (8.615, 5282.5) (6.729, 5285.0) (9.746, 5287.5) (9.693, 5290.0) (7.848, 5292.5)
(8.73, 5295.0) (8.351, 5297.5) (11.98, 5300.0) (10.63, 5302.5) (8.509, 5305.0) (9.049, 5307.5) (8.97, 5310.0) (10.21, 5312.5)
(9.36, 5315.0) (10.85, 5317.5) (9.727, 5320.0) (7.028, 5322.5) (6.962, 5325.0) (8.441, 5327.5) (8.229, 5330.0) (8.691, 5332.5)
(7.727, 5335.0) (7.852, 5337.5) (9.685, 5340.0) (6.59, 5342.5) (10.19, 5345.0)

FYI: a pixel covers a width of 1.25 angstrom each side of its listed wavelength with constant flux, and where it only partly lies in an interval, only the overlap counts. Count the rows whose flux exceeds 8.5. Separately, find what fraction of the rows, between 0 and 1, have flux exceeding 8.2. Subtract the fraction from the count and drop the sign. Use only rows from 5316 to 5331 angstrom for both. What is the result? 1.3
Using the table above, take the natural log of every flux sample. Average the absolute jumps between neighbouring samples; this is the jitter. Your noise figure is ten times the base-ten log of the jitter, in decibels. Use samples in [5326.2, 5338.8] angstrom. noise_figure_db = -12.7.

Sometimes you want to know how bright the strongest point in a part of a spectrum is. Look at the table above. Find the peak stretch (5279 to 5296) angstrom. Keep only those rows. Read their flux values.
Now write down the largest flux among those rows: 9.769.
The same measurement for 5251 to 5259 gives 10.83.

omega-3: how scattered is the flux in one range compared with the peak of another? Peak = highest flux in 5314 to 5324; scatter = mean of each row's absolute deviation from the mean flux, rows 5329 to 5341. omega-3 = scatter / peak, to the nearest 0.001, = 0.055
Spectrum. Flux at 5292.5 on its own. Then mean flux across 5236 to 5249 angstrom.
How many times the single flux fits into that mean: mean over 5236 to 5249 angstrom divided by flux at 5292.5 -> 1.2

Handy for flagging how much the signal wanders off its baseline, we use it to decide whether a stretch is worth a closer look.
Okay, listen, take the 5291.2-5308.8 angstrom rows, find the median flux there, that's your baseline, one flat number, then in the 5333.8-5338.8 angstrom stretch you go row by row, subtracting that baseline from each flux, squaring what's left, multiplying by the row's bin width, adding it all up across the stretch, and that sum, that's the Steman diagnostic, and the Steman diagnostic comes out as 4.4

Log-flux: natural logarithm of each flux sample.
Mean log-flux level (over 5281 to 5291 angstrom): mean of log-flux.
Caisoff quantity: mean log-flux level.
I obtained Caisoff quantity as 2.15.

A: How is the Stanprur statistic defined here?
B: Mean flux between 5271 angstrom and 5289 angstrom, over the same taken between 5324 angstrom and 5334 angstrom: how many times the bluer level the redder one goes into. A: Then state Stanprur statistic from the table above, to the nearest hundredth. 1.03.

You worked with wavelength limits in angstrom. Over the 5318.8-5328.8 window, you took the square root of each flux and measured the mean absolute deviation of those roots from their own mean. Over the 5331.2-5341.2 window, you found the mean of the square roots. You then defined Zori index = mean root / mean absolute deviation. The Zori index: 16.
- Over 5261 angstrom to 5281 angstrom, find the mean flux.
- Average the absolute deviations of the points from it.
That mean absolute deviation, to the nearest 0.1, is 0.7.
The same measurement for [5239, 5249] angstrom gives 0.8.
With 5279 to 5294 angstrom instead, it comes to 1.0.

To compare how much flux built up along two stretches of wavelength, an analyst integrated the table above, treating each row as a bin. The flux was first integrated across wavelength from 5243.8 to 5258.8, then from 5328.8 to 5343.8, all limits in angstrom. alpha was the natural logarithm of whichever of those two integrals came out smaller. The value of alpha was 4.80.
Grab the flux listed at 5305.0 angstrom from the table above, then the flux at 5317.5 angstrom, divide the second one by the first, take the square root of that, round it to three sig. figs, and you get 1.13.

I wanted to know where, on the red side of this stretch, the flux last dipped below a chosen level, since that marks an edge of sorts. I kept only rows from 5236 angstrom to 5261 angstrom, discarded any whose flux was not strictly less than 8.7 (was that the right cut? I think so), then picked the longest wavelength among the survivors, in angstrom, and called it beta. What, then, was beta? 5260.0 angstrom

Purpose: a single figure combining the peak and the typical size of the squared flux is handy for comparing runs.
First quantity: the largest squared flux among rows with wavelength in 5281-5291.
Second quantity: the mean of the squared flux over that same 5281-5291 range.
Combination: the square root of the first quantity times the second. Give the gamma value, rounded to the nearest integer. 86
